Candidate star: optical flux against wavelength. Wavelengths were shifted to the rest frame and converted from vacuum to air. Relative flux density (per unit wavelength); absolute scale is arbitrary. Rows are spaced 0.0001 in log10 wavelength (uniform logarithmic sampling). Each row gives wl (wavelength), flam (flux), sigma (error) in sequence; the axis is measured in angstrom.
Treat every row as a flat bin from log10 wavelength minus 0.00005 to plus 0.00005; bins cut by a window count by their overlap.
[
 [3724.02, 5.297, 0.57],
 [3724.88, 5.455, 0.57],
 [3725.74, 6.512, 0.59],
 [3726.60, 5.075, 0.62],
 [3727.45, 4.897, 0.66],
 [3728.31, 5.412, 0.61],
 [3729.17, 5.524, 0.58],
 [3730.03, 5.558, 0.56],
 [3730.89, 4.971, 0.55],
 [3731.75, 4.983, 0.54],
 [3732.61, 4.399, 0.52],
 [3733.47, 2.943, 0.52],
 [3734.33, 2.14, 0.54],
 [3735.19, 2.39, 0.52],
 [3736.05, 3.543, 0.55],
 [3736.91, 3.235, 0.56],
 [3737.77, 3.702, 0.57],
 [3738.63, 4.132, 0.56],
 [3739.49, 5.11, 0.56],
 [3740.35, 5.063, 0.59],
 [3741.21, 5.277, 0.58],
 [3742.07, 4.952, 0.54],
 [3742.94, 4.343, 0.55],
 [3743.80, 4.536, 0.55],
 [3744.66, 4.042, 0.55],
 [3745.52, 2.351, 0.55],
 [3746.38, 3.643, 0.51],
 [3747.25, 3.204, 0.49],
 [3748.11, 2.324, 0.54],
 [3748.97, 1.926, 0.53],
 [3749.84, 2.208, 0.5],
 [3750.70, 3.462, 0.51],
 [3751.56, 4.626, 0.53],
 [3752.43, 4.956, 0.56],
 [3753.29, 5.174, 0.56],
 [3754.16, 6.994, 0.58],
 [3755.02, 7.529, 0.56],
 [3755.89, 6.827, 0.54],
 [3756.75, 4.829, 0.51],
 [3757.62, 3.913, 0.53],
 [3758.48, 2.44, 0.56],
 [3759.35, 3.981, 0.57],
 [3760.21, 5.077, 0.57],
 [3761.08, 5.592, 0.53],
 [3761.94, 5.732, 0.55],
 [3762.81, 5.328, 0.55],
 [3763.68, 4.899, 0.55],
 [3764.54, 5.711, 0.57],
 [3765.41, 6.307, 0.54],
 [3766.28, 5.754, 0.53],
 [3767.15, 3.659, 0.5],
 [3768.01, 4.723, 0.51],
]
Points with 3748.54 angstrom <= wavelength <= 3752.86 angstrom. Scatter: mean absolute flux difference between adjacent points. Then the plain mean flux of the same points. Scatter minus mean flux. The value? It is -2.7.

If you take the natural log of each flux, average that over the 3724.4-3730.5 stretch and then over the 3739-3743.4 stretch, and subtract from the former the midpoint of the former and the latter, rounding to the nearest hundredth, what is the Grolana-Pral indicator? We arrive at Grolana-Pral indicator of 0.05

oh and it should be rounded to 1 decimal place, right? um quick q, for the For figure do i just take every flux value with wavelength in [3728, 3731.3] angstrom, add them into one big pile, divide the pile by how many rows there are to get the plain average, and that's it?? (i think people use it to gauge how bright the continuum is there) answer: 5.4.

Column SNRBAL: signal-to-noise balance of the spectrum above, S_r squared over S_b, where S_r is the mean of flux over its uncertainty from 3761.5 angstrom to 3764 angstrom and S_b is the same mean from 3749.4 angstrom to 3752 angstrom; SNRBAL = 14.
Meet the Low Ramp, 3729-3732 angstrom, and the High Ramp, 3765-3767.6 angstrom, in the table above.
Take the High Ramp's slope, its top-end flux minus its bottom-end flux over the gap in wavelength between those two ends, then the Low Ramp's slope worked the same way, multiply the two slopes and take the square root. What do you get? 0.6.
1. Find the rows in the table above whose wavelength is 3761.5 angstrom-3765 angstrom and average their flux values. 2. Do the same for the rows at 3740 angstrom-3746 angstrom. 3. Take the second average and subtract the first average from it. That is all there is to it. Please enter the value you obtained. -1.1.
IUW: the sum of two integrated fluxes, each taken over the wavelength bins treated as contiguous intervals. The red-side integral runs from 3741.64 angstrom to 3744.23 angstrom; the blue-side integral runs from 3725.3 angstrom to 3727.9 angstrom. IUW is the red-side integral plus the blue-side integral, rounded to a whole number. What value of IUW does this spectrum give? 26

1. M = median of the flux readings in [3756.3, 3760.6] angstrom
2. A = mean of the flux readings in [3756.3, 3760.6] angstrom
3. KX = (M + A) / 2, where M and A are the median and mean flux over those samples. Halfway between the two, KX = 4.0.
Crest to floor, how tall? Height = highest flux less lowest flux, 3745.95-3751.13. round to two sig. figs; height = 1.7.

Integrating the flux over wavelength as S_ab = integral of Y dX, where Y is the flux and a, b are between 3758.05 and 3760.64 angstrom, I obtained 10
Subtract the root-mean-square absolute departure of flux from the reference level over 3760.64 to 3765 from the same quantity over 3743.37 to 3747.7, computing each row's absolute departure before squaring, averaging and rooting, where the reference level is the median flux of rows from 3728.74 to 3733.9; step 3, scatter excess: 1.0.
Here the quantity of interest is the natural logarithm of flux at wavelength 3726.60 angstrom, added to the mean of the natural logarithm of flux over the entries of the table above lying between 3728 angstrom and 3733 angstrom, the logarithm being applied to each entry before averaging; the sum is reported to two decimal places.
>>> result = 3.26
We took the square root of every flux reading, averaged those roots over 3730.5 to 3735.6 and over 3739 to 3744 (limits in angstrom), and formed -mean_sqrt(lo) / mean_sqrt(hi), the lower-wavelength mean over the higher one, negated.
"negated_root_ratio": -0.85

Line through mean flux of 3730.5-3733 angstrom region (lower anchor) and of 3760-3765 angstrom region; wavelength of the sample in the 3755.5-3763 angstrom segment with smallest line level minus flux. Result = 3755.89 angstrom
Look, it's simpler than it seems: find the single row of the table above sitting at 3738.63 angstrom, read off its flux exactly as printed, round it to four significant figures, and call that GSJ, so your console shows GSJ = 4.132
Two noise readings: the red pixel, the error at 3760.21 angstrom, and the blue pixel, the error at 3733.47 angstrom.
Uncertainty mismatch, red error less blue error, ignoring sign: 0.050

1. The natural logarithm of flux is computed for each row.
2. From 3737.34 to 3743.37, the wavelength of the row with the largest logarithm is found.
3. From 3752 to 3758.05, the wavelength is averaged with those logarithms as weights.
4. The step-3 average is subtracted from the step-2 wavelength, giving -13.8 angstrom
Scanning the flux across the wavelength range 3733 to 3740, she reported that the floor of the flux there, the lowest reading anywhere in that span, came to 2.14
